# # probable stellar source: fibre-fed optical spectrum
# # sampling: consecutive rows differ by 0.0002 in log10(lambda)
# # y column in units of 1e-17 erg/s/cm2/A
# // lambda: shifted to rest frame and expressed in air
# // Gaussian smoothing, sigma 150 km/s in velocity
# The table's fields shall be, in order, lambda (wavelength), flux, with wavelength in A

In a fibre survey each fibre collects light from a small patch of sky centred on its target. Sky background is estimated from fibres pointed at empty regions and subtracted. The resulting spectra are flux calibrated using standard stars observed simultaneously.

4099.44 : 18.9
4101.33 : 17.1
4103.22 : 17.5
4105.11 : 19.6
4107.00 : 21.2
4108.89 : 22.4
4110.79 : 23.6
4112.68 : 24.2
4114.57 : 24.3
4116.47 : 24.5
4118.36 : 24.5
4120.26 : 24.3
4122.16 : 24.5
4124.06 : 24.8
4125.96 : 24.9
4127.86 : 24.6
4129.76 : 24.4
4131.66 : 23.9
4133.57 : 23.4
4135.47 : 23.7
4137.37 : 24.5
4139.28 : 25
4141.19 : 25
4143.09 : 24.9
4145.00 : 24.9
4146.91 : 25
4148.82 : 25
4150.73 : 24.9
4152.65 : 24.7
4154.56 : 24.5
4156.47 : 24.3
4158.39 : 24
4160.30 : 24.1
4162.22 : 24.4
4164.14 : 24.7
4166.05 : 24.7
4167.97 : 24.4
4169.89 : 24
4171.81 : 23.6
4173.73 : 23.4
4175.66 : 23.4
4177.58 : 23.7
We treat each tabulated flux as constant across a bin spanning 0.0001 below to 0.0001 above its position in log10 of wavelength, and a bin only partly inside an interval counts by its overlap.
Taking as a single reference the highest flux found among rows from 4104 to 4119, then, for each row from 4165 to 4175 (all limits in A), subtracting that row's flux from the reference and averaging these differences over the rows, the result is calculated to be 0.5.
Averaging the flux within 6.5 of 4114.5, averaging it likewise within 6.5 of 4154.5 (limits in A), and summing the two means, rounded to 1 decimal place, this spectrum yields 48.5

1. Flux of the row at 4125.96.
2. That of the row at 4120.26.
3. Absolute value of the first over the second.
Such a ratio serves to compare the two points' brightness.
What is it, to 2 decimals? 1.02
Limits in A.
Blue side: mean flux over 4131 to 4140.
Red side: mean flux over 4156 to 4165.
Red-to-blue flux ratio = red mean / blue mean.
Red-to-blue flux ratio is 1.01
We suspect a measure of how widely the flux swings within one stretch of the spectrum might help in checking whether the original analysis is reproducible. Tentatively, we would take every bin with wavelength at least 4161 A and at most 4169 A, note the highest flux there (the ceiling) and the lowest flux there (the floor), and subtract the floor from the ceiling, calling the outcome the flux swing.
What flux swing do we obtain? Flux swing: 0.30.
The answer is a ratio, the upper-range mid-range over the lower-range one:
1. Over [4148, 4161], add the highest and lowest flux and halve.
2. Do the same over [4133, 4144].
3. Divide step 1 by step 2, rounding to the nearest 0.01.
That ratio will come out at 1.01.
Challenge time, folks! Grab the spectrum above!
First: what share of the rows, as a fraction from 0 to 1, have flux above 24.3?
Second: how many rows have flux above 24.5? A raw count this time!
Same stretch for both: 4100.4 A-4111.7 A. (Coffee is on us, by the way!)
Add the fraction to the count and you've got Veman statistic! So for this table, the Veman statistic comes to 0.0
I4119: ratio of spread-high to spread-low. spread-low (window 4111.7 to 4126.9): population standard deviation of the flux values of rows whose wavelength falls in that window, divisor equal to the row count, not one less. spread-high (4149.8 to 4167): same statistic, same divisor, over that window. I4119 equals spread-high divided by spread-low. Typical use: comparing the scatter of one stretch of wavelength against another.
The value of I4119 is 1.2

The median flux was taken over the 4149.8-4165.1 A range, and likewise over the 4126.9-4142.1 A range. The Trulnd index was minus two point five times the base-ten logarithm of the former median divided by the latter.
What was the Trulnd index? 0.000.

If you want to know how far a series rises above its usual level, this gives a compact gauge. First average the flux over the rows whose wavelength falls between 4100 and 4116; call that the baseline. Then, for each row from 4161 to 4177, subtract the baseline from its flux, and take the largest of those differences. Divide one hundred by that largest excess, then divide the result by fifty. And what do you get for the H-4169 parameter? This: 0.58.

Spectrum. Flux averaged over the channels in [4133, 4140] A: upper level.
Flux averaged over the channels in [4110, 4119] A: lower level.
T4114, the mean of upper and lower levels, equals 24.2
